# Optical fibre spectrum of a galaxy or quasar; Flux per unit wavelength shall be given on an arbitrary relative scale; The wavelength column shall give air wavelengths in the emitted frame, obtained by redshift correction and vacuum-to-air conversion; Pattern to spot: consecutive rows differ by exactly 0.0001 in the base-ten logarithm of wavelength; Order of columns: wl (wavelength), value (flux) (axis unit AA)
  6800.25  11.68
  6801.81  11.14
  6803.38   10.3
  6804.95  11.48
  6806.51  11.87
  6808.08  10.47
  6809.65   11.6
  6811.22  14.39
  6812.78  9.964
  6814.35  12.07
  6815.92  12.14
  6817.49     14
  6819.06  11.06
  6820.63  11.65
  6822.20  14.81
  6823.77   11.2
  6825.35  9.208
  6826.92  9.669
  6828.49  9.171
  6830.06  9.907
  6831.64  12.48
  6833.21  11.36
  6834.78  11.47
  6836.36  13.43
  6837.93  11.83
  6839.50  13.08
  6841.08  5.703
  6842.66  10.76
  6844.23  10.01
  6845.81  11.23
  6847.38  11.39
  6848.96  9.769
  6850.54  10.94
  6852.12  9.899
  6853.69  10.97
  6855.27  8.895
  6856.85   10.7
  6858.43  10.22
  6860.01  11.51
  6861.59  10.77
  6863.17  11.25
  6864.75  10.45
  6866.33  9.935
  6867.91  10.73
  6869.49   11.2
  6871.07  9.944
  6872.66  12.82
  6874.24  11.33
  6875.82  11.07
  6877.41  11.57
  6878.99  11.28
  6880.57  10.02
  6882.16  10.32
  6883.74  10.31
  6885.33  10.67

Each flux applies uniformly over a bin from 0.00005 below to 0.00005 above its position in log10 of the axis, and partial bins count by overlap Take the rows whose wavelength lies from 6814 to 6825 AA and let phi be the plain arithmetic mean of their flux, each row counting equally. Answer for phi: 12.4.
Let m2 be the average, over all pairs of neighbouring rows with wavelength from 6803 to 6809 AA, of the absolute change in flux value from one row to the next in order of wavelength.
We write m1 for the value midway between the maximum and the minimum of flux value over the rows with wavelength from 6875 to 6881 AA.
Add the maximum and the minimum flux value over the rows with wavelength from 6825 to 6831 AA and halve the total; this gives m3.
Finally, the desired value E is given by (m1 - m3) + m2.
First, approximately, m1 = 10.8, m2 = 1.0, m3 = 9.5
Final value 2.2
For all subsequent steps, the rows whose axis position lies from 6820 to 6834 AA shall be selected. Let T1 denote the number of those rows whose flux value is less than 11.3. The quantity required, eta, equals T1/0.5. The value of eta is 10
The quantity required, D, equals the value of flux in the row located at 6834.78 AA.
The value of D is 11.47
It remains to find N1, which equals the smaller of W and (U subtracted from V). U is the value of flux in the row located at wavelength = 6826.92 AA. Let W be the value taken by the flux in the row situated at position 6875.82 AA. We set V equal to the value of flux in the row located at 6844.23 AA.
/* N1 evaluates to 0.3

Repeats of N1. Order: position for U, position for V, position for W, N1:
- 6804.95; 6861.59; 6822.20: -0.7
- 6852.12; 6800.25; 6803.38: 1.8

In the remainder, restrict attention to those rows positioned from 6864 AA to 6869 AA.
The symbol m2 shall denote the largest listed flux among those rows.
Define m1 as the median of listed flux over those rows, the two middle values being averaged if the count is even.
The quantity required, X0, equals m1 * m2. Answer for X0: 112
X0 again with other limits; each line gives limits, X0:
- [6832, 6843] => 154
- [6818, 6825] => 169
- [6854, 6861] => 120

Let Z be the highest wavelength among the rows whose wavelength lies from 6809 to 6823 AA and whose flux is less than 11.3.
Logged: 6819.06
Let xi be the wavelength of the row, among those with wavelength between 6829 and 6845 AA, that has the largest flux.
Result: 6836.36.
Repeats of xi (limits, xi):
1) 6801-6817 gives 6811.22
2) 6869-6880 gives 6872.66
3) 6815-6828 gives 6822.20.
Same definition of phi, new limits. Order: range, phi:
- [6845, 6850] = 10.8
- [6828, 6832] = 10.5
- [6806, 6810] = 11.3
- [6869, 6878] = 11.3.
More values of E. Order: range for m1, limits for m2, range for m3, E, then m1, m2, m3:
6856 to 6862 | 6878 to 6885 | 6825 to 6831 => 1.8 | 10.9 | 0.5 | 9.5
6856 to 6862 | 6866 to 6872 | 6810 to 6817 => -0.5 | 10.9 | 0.8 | 12.2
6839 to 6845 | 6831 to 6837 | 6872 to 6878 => -1.5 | 9.4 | 1.1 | 11.9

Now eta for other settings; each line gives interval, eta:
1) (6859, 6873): 14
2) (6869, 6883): 12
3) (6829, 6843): 6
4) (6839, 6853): 14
